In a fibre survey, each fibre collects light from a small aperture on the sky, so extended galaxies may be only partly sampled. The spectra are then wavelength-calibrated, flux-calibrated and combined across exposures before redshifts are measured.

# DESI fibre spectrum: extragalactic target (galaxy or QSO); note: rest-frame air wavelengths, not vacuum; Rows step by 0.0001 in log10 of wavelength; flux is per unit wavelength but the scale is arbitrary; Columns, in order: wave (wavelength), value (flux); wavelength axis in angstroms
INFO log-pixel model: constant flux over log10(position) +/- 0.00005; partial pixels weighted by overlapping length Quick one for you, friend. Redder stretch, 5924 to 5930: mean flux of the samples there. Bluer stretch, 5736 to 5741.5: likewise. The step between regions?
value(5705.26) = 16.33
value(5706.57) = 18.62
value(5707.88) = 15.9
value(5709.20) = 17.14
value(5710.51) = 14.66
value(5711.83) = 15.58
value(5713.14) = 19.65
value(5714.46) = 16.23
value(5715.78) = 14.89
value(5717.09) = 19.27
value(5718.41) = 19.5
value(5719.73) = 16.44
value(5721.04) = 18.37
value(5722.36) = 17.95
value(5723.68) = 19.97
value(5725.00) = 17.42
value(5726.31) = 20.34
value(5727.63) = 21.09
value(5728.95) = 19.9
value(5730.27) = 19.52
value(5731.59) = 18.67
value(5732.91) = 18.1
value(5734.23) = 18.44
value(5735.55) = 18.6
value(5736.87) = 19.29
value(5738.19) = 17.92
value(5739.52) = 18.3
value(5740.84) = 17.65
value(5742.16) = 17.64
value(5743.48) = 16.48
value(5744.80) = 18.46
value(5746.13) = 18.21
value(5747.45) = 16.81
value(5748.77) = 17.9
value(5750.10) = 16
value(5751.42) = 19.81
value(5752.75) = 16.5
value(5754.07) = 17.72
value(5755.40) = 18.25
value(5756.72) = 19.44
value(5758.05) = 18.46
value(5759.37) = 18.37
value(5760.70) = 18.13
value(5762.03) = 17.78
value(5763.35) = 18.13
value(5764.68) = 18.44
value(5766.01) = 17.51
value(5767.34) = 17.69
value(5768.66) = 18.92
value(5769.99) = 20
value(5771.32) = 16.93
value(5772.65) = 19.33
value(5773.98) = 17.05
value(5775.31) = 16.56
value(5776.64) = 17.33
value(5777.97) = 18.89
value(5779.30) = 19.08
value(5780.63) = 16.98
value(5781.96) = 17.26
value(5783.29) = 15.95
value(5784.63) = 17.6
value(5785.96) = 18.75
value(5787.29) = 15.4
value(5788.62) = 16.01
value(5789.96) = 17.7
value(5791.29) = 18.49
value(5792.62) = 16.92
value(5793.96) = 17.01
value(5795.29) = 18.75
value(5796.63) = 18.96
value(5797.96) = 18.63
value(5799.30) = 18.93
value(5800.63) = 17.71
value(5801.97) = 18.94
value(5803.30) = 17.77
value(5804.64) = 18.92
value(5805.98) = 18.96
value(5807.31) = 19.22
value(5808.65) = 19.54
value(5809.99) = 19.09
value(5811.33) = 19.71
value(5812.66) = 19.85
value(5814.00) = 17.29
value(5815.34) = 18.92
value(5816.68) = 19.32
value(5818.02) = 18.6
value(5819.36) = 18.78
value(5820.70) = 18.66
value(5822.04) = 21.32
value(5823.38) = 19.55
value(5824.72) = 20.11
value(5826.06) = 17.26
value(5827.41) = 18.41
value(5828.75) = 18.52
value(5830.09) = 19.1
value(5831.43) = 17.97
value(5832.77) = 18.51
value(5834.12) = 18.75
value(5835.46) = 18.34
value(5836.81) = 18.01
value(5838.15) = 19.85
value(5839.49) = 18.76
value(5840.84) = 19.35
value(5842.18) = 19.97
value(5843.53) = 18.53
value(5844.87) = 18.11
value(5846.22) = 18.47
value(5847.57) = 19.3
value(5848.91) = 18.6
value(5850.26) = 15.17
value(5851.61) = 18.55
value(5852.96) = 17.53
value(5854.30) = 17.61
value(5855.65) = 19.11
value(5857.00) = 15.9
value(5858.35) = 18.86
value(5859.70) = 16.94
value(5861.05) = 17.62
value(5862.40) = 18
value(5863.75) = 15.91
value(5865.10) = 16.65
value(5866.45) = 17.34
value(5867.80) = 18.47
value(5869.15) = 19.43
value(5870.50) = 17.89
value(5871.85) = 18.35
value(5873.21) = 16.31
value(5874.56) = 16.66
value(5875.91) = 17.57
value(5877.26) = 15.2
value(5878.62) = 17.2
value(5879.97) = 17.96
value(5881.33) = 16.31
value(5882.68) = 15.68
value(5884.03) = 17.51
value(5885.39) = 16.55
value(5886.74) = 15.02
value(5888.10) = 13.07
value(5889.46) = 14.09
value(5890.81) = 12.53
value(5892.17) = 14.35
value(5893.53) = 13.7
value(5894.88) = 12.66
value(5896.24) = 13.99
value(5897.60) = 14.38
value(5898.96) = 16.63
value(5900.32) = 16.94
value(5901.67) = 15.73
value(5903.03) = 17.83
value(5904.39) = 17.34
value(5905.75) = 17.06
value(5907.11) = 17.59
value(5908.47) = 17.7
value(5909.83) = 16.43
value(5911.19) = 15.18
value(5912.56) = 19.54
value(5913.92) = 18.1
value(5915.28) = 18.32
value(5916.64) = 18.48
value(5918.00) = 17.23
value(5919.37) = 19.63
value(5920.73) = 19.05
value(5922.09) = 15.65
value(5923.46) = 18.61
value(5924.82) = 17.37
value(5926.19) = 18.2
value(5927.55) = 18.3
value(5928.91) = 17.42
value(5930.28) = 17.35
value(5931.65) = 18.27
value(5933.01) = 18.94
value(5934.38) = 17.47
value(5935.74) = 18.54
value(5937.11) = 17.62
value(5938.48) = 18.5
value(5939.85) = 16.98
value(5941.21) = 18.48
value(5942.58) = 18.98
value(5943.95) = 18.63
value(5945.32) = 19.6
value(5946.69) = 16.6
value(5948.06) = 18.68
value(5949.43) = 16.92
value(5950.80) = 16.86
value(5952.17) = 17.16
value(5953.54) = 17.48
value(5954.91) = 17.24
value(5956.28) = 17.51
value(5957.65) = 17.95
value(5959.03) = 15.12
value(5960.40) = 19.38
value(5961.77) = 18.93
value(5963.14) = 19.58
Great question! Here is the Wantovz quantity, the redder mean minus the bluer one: -0.47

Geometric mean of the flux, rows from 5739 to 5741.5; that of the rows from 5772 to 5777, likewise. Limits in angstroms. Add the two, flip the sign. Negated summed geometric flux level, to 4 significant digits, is -35.51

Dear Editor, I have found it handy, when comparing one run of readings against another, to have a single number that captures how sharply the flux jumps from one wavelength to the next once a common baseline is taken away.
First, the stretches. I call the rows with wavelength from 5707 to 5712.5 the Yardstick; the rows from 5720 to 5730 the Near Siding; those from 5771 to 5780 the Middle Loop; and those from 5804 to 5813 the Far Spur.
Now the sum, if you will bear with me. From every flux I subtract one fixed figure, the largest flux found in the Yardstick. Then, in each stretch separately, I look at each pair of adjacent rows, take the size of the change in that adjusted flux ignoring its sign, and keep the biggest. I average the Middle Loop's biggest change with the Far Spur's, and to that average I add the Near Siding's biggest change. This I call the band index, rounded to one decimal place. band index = 4.4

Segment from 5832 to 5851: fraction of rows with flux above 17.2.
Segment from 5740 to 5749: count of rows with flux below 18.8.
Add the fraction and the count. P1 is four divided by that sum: 0.5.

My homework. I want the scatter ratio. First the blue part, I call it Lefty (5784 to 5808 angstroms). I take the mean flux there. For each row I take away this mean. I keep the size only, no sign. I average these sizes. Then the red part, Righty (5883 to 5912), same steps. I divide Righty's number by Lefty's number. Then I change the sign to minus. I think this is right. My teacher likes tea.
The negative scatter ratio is -1.7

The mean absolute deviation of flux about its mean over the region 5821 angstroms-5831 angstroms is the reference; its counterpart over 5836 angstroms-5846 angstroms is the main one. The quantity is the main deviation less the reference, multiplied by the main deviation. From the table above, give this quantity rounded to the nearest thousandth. -0.208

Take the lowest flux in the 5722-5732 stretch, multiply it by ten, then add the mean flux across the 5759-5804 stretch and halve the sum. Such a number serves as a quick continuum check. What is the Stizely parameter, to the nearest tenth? 96.0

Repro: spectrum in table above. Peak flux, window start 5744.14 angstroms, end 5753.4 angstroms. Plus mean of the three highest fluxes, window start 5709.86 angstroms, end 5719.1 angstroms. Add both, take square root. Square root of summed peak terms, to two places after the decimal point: 6.27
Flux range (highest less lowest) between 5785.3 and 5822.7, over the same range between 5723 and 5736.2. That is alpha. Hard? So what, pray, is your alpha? 1.6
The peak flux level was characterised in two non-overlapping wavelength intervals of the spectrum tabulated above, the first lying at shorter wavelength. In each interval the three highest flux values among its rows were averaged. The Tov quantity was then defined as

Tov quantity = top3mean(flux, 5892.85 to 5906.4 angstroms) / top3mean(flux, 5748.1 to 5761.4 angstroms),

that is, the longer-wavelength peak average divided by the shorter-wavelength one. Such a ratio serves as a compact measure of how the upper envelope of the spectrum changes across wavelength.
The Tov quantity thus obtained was 0.91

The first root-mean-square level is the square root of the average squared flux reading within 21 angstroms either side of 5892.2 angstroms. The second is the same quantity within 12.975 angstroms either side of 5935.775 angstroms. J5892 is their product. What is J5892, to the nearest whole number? 293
